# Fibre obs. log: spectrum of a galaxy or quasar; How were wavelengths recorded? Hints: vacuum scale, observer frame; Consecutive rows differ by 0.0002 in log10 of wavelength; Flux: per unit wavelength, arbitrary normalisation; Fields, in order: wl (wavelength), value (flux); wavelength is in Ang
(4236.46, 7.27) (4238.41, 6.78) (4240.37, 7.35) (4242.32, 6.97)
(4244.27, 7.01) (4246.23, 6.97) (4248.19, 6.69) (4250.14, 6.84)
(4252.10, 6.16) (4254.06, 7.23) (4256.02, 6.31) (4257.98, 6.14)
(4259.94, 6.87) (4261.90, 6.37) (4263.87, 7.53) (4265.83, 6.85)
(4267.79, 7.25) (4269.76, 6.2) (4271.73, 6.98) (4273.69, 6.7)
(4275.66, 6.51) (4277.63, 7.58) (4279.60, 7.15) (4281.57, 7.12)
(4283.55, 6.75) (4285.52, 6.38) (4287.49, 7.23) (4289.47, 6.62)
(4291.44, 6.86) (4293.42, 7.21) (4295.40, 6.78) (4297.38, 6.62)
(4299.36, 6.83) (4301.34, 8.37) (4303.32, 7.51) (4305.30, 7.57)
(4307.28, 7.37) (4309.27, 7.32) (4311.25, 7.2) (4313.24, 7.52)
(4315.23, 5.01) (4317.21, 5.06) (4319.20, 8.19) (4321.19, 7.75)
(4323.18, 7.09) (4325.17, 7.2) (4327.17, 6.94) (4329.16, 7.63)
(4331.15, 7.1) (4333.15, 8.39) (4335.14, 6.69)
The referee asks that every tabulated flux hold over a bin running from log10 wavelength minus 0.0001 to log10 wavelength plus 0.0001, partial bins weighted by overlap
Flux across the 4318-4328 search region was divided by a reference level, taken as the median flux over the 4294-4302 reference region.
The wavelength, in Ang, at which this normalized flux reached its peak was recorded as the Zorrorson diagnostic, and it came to 4319.20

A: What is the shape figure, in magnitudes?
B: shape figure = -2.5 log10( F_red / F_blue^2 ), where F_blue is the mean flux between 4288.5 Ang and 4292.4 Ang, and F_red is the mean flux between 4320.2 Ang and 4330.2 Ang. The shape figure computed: 1.98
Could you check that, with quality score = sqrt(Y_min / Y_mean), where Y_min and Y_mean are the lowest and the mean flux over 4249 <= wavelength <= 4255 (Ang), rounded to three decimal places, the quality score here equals 0.956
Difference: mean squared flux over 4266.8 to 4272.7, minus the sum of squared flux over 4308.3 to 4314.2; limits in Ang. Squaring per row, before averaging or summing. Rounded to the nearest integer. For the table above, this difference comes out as -115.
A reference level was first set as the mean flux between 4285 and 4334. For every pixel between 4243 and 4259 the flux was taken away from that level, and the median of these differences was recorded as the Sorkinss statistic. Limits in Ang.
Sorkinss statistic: 0.35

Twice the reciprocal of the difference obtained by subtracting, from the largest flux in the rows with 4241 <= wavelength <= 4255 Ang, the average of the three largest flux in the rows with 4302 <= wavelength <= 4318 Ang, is -7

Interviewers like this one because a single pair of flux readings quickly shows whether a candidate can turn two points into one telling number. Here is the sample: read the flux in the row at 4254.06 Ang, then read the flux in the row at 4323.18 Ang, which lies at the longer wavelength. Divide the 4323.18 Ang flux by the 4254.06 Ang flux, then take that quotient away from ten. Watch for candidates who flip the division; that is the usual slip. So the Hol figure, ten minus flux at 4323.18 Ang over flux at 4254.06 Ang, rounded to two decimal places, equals 9.02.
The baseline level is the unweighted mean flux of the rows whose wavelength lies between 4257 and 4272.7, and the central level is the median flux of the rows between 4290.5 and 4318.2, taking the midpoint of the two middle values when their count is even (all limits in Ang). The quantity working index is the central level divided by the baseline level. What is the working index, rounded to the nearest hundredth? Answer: 1.06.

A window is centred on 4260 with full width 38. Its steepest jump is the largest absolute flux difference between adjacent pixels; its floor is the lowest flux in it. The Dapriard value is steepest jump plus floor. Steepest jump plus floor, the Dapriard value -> 7.3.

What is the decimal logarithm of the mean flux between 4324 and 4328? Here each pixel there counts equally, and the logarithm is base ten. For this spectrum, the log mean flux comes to 0.849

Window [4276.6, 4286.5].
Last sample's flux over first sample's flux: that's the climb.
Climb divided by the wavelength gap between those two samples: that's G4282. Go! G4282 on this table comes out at -0.15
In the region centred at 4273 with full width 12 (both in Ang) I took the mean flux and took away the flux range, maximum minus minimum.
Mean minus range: 5.49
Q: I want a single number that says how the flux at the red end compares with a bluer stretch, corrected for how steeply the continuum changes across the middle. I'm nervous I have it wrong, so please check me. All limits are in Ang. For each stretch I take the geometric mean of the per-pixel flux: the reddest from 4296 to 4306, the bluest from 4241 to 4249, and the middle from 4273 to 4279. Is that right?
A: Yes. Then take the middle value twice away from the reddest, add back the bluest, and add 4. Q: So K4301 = 4.4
